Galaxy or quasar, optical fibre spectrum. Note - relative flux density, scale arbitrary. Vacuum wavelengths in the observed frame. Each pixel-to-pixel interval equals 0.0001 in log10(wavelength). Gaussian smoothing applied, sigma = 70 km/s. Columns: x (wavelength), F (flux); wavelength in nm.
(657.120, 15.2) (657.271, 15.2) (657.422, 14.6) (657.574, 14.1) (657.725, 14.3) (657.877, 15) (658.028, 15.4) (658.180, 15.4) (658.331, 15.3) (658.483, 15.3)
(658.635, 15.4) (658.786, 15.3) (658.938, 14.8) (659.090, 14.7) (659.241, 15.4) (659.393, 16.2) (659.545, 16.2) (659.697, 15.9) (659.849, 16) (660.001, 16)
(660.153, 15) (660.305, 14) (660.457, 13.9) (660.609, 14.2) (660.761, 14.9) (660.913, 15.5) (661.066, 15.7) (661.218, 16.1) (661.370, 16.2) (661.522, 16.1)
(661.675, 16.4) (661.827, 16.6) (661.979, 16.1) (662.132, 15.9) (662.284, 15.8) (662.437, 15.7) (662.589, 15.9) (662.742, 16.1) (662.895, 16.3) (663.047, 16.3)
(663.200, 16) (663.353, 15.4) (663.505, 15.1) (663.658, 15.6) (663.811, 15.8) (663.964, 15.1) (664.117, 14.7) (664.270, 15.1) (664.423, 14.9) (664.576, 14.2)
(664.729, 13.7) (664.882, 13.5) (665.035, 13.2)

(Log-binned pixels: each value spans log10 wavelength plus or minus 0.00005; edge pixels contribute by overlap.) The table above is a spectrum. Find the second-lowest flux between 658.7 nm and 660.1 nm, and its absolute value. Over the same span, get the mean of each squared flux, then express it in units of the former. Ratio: 16.5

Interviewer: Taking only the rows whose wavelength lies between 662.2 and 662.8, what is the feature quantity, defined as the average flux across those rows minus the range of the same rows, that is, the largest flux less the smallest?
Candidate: 15.5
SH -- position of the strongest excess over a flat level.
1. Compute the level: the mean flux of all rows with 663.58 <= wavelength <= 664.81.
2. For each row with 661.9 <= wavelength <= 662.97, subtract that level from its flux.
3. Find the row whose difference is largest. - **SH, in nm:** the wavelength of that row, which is 662.895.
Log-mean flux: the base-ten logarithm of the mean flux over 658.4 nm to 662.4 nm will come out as 1.19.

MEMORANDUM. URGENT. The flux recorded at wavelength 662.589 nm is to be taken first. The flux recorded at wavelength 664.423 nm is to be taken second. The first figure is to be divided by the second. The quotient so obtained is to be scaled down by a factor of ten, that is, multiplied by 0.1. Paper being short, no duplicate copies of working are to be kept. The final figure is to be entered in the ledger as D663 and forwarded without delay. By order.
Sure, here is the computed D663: 0.107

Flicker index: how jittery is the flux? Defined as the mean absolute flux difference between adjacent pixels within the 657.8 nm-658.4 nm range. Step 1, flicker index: 0.2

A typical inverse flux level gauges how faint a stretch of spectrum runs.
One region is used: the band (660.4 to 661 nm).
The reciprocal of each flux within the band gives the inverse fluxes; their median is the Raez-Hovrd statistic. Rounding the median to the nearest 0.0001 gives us 0.0688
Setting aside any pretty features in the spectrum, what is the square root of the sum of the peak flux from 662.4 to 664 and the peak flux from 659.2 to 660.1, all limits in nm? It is 5.70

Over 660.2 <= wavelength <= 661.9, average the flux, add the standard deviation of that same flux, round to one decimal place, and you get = 16.4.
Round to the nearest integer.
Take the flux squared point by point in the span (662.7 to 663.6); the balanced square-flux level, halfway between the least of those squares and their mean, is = 240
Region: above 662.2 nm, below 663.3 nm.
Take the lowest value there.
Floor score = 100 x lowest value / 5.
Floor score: 314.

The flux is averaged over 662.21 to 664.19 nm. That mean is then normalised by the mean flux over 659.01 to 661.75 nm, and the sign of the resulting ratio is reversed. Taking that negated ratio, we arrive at -1.01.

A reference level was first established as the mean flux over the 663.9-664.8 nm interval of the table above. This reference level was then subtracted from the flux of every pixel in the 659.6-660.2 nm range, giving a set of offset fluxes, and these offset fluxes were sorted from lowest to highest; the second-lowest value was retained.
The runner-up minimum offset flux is 1.3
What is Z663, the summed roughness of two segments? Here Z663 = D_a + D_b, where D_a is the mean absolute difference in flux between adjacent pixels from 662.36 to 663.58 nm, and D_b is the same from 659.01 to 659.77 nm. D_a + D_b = 0.71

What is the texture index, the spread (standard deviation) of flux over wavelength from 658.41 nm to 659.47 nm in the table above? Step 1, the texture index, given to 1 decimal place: 0.5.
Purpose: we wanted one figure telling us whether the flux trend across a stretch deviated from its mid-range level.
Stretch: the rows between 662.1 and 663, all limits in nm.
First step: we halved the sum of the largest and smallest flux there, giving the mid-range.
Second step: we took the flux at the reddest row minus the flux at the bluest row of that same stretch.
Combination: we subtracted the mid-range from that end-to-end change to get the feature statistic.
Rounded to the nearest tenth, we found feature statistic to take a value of -15.6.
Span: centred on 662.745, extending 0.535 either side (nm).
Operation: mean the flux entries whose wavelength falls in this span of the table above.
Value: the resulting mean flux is 16.0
